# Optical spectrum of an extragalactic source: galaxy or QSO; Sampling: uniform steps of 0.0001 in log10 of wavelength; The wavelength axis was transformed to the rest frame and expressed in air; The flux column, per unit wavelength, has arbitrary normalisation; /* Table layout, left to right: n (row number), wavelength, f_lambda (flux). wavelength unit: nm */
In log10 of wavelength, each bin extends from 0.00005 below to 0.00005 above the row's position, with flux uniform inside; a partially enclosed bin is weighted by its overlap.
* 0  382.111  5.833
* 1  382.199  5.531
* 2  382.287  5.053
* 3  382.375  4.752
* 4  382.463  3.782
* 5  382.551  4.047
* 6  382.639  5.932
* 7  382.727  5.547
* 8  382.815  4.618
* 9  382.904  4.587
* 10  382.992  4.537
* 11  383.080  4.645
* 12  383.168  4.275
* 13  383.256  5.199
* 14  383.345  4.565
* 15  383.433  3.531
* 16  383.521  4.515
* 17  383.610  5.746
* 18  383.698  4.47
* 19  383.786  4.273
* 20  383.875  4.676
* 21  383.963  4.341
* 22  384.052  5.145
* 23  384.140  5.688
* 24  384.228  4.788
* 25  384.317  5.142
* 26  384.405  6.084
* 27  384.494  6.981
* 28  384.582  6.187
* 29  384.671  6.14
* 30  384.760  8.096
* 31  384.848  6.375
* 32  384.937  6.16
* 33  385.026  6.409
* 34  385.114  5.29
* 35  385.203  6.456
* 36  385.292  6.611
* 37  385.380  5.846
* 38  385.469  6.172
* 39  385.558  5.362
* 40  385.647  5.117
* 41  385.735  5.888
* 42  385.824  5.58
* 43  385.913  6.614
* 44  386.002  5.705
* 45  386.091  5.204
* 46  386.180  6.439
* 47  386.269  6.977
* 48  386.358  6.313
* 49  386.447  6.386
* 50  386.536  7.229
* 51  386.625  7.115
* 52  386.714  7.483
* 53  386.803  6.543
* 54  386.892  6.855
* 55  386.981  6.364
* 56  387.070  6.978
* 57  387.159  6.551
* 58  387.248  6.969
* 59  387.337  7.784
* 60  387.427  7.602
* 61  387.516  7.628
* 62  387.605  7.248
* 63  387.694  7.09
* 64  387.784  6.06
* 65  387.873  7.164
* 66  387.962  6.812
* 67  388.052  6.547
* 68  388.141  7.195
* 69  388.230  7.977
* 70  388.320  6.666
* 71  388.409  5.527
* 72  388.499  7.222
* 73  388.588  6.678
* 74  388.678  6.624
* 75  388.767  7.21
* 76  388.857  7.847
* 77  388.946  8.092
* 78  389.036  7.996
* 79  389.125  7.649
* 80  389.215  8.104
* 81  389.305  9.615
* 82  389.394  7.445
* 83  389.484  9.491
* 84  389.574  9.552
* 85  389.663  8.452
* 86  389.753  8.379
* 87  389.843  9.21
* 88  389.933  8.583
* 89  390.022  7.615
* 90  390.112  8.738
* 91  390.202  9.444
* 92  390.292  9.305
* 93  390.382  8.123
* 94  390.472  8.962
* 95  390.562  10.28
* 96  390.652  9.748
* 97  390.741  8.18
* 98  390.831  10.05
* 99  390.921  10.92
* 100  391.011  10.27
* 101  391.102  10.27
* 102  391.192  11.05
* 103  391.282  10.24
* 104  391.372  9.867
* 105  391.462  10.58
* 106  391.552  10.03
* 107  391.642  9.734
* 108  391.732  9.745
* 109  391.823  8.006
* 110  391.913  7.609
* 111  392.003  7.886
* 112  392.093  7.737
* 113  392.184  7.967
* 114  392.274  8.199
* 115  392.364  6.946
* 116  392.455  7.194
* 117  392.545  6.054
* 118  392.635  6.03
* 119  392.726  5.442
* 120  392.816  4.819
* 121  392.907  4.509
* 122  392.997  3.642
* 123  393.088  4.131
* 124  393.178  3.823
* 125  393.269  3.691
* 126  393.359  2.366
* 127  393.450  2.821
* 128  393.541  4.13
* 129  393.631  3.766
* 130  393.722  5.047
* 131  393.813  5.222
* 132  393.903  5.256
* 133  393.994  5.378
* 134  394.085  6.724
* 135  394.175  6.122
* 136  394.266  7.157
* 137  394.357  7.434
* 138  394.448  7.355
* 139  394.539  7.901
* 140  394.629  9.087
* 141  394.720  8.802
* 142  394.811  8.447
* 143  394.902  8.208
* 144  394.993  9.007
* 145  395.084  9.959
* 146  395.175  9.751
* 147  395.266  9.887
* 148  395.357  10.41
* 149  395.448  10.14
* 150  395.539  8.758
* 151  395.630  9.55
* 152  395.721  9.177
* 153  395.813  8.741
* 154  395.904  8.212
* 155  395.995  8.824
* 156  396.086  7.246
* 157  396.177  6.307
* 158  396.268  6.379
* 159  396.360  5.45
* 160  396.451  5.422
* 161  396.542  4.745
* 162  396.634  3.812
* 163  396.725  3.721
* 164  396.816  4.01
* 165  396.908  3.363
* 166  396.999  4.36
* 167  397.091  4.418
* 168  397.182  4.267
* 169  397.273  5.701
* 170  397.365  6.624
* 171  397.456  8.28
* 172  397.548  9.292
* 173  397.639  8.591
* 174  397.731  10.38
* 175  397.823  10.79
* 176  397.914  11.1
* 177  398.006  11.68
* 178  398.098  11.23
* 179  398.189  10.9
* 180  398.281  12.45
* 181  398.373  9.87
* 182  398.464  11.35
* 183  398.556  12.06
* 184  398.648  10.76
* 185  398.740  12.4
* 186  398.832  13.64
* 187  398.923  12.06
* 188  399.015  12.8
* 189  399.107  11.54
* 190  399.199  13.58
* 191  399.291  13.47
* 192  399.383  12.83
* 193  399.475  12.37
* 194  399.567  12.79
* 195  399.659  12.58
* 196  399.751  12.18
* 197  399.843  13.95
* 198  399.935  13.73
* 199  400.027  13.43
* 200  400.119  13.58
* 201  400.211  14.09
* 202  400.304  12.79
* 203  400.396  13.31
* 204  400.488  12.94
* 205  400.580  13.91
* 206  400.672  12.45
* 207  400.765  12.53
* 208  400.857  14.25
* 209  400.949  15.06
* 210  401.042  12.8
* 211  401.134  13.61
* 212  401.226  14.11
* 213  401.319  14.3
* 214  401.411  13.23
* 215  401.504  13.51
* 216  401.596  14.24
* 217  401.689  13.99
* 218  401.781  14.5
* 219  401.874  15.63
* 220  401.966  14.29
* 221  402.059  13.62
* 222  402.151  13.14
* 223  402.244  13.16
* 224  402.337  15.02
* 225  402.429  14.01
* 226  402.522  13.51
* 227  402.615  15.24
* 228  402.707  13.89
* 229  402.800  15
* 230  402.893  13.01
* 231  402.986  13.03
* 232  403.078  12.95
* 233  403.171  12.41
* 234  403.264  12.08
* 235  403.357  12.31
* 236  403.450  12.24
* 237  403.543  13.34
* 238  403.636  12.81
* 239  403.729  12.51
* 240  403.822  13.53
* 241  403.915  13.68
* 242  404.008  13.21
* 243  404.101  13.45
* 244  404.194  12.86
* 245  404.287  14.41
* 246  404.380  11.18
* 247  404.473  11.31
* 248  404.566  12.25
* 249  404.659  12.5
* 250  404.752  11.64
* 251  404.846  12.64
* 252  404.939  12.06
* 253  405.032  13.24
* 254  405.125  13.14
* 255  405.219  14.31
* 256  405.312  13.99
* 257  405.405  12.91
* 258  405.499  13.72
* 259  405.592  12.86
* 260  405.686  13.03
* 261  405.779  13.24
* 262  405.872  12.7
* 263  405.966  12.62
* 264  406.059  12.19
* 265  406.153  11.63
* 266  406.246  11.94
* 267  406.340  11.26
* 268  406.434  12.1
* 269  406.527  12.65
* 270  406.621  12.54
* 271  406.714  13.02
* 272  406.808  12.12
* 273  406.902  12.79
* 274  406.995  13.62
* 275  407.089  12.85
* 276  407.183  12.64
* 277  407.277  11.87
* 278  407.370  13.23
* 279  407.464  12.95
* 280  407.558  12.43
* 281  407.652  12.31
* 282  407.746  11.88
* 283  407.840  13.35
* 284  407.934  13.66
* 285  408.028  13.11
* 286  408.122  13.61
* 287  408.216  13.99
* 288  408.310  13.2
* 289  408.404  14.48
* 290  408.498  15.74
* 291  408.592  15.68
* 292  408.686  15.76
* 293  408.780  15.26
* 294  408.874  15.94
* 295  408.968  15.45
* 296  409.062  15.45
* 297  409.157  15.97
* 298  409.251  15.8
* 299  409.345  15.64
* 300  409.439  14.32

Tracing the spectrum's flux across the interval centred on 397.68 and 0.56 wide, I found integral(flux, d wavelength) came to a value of 5.4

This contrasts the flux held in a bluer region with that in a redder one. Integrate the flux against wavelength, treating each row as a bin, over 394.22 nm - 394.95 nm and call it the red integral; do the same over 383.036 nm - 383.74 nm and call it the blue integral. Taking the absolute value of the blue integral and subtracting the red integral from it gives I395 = -2.6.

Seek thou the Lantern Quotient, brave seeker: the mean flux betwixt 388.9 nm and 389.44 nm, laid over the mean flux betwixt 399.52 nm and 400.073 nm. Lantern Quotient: 0.6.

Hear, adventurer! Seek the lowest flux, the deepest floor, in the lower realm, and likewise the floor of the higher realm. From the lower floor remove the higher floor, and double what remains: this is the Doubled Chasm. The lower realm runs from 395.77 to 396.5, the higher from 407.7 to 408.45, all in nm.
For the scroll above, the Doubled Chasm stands -13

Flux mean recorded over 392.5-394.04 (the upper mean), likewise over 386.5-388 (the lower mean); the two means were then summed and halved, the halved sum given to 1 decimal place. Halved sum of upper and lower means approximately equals 5.8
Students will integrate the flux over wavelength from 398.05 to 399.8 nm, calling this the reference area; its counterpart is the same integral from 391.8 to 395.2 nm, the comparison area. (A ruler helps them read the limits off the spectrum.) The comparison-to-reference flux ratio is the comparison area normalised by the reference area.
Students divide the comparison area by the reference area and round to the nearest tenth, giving 1.0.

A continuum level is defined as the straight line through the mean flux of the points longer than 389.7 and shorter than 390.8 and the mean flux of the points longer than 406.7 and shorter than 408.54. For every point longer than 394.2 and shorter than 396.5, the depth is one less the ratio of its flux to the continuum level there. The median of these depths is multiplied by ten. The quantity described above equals 1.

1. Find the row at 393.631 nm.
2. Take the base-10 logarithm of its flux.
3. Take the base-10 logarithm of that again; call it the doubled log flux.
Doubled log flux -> -0.24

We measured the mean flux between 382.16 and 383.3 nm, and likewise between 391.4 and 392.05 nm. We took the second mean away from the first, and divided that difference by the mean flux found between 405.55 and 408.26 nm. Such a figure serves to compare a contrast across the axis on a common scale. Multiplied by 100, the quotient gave -34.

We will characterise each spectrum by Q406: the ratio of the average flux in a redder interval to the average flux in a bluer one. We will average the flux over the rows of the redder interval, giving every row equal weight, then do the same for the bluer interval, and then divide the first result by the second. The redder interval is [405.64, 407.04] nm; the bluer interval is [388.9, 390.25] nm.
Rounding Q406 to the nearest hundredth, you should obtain 1.46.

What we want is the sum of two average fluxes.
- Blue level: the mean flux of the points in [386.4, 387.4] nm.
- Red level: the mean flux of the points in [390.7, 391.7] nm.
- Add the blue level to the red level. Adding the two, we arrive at 17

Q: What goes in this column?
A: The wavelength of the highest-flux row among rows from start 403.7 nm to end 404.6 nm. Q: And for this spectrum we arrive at 404.287 nm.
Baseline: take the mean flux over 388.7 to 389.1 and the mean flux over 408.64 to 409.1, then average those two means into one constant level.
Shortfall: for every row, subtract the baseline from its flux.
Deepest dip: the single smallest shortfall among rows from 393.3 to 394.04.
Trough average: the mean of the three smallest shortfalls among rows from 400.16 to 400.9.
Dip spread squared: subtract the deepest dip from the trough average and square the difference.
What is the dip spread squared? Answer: 105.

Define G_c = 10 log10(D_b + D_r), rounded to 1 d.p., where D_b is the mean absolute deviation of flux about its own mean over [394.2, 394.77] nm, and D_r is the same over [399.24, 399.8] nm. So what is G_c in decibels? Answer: -0.1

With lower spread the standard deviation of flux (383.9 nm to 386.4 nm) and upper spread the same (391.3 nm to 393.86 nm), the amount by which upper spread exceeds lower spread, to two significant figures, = 1.6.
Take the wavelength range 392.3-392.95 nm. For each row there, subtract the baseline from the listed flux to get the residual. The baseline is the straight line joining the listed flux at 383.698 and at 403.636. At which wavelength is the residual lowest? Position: 392.907 nm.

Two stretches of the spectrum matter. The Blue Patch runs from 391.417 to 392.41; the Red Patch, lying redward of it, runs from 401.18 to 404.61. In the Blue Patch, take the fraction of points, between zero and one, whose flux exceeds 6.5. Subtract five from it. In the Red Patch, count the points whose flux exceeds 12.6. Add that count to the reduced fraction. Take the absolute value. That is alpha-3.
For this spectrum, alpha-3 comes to 25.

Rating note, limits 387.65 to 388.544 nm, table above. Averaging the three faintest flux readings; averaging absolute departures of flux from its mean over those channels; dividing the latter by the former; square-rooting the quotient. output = 0.289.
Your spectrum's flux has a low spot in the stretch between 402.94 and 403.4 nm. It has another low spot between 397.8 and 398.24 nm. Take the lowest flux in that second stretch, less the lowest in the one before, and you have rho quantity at -1.3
